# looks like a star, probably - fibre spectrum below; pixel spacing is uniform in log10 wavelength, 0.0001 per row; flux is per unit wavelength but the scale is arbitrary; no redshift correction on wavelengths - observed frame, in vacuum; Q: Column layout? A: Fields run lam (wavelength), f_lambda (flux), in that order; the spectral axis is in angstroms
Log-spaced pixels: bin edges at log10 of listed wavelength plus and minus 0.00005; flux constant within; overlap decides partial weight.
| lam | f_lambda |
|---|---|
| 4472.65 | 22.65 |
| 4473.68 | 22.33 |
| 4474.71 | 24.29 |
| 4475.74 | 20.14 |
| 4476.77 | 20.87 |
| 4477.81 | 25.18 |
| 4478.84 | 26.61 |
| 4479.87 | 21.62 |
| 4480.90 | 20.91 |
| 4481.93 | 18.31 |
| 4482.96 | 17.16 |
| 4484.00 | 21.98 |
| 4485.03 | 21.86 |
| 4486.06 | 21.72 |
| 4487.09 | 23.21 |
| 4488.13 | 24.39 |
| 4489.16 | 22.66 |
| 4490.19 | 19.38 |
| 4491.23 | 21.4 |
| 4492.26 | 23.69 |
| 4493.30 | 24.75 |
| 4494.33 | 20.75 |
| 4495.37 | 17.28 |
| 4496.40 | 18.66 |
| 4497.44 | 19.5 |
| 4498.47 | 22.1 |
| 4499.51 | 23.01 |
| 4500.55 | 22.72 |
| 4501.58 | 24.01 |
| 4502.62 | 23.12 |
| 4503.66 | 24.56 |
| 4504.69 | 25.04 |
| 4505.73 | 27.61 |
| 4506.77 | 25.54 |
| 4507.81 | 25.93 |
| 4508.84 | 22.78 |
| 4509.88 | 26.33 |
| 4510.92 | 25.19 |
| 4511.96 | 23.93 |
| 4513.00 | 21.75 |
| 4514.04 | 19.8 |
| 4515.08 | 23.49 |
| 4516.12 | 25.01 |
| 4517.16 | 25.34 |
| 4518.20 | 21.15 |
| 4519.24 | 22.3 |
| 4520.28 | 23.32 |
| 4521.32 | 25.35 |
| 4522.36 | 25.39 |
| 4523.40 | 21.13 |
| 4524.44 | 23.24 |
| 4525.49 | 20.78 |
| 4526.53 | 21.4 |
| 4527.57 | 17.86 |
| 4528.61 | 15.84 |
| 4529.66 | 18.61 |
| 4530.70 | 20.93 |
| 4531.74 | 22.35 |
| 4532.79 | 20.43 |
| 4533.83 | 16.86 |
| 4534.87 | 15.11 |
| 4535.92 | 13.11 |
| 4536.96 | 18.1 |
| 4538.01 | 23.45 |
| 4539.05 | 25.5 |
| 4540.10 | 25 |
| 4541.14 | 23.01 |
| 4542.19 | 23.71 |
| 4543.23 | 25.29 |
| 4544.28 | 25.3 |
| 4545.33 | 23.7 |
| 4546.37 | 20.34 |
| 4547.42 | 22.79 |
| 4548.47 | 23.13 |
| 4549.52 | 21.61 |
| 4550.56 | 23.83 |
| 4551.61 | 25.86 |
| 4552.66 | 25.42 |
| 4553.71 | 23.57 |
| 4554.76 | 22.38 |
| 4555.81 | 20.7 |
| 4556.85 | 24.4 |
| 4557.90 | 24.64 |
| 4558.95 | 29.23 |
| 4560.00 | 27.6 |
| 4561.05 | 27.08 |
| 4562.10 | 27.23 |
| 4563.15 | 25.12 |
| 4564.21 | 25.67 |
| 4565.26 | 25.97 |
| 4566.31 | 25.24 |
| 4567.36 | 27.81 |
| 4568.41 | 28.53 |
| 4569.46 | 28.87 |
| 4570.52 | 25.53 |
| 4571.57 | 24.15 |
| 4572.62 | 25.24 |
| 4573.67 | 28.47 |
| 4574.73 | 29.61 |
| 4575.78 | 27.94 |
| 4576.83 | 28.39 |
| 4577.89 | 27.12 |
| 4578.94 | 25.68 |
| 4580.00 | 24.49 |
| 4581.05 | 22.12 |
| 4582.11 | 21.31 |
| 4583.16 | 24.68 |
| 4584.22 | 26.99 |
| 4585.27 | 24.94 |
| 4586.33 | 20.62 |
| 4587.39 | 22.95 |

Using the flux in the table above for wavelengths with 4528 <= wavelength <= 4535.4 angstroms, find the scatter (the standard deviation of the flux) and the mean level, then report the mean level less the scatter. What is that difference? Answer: 16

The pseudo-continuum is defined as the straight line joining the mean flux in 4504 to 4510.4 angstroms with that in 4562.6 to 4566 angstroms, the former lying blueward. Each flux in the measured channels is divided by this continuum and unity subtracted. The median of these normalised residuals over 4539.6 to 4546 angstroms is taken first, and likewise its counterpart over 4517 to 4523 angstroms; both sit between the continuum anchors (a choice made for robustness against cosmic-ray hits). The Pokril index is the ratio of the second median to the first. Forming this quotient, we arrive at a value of 1.0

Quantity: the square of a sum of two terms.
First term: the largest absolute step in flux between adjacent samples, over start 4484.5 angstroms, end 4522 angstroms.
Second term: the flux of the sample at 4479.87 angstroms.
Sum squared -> 666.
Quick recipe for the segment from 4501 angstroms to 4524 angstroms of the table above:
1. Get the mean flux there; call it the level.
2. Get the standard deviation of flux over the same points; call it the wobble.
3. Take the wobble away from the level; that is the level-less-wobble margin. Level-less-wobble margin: 22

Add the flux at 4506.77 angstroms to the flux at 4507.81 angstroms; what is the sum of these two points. 51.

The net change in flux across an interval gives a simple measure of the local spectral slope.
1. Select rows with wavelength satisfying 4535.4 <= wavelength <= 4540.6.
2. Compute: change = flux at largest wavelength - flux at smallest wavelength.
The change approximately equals 12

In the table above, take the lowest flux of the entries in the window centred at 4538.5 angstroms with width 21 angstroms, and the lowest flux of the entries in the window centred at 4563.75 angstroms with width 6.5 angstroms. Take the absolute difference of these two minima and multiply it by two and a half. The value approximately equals 30.0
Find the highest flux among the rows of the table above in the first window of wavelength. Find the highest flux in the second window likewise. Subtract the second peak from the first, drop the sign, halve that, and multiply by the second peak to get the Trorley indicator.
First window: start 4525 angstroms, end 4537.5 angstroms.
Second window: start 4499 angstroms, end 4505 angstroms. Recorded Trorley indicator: 34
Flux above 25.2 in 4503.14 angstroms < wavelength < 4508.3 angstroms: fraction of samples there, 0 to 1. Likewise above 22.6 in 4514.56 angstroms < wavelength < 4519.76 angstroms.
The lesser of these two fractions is 0.6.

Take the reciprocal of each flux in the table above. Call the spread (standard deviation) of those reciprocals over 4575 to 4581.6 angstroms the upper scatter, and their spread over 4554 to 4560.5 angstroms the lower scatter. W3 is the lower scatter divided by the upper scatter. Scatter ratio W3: 1.4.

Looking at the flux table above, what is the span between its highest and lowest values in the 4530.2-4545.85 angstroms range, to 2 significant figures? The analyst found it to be 12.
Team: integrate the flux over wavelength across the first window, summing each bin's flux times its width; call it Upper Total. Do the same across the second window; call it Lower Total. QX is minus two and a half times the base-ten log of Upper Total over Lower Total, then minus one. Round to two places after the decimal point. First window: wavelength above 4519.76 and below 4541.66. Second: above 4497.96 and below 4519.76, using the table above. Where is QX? -0.86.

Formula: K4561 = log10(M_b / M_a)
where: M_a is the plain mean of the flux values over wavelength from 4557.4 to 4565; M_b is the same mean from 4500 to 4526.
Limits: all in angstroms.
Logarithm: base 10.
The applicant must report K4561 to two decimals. -0.05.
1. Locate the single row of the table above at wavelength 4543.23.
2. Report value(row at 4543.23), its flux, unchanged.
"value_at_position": 25.29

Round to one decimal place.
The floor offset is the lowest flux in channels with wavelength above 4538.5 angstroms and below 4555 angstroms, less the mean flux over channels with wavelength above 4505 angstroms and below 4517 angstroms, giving -4.0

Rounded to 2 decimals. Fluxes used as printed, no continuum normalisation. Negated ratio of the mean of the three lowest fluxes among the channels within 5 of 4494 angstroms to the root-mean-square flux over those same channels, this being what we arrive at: -0.87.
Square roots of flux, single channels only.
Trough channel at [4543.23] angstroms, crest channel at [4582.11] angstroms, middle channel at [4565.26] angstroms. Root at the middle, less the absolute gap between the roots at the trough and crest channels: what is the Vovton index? 4.68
